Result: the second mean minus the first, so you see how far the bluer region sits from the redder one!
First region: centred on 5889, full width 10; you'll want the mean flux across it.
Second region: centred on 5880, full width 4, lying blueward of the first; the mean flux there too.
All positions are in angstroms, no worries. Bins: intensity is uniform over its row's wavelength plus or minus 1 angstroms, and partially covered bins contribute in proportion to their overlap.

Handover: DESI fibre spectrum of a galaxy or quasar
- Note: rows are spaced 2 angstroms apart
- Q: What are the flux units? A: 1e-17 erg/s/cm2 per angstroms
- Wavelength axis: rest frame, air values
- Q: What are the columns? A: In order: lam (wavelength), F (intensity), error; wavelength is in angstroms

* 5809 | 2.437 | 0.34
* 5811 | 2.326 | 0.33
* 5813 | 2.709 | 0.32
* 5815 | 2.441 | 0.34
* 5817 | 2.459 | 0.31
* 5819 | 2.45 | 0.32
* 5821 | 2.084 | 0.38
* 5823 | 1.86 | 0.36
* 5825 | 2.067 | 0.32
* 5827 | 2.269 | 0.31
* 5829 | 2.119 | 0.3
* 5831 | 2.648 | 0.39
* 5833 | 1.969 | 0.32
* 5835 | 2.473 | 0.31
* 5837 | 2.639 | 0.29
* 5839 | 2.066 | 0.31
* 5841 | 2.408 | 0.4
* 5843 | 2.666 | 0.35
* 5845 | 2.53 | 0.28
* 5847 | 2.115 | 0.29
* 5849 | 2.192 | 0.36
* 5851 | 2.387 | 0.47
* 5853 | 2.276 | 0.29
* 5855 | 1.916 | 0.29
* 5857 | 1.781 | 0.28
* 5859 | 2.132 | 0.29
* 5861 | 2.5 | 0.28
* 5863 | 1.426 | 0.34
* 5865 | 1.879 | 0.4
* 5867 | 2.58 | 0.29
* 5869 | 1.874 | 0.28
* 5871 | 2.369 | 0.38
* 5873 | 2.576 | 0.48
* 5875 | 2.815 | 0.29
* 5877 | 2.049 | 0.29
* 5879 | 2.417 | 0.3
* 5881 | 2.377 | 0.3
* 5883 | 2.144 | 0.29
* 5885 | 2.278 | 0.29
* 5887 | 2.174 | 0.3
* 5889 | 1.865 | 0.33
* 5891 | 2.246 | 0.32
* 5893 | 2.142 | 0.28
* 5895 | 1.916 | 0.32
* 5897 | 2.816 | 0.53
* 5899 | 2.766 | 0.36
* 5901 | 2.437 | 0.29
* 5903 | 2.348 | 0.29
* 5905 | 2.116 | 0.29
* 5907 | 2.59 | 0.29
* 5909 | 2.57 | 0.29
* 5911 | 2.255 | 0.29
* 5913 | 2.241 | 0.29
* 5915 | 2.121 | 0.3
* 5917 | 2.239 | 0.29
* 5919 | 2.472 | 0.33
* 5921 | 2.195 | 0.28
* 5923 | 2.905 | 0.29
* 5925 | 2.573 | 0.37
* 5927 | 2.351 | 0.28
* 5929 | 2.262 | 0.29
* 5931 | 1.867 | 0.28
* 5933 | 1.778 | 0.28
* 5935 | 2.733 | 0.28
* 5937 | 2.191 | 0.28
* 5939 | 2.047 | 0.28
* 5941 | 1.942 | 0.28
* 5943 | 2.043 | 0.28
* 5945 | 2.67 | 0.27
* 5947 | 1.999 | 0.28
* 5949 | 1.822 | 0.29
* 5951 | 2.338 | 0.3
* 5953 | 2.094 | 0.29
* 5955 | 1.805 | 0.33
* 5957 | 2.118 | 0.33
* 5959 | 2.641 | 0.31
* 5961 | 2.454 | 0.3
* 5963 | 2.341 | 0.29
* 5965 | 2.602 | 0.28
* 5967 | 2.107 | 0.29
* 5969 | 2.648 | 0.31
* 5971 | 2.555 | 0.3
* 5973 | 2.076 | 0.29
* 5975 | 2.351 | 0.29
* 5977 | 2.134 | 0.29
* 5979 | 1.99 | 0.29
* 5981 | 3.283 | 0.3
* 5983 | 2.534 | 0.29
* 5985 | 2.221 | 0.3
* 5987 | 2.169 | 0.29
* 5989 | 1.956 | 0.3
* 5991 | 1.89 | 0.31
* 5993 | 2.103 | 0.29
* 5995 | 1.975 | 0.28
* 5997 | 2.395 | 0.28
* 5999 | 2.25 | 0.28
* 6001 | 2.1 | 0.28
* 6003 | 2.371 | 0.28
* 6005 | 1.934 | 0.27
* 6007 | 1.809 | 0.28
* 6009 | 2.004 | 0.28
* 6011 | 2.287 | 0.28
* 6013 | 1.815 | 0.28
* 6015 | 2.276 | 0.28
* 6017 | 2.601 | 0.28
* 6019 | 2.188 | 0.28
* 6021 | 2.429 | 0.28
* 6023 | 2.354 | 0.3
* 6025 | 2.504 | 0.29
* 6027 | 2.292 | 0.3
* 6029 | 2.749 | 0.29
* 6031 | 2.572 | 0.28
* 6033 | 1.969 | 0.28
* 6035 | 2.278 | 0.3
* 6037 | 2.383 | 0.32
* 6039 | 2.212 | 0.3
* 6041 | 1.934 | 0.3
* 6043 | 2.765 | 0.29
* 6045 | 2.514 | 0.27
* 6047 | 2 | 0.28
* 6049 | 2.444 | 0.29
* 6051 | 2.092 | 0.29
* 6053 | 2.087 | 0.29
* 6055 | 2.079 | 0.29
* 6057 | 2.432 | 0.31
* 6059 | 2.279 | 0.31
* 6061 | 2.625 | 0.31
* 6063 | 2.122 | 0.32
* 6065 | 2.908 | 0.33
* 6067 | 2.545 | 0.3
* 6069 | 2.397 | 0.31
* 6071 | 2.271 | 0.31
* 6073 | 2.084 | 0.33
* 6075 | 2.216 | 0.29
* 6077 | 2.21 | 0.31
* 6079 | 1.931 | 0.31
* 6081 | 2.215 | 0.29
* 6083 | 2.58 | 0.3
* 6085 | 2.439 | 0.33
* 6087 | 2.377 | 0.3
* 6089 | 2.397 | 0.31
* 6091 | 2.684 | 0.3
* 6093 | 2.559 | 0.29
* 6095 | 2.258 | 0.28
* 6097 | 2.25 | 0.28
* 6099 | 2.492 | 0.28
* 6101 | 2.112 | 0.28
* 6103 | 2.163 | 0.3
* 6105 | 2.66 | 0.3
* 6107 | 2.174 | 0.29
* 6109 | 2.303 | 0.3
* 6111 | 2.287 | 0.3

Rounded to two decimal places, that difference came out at 0.26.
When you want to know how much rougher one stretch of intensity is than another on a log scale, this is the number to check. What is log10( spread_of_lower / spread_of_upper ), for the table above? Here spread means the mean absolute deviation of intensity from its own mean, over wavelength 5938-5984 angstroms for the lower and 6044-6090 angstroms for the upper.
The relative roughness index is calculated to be 0.17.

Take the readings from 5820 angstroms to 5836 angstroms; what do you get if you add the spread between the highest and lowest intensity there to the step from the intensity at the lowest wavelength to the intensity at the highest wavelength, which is 1.2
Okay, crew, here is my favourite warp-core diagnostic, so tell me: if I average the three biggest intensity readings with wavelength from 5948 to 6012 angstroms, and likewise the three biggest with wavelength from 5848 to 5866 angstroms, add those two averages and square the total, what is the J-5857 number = 27.5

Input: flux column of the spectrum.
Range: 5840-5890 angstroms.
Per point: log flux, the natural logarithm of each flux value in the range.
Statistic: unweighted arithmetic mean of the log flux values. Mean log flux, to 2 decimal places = 0.79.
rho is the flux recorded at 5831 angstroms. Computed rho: 2.648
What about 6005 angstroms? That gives 1.934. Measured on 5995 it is 1.975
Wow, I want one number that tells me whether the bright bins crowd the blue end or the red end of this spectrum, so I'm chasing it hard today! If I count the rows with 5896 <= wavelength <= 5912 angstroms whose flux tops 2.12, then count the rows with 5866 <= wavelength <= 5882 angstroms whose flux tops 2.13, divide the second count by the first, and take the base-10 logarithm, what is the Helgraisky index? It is -0.07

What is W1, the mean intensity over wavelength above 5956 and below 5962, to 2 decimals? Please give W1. 2.40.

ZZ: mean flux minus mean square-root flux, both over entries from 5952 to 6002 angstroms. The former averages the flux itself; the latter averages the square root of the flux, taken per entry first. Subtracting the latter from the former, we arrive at 0.768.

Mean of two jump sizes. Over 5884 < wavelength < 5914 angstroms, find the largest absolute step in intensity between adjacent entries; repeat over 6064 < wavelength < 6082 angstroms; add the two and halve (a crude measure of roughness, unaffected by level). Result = 0.63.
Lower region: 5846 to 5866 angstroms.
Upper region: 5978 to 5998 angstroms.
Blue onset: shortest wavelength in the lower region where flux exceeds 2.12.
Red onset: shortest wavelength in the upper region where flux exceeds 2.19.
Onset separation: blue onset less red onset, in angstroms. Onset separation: -132 angstroms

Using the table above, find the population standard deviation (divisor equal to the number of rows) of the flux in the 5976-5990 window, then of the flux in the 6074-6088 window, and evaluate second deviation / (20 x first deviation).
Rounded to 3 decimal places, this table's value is 0.023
